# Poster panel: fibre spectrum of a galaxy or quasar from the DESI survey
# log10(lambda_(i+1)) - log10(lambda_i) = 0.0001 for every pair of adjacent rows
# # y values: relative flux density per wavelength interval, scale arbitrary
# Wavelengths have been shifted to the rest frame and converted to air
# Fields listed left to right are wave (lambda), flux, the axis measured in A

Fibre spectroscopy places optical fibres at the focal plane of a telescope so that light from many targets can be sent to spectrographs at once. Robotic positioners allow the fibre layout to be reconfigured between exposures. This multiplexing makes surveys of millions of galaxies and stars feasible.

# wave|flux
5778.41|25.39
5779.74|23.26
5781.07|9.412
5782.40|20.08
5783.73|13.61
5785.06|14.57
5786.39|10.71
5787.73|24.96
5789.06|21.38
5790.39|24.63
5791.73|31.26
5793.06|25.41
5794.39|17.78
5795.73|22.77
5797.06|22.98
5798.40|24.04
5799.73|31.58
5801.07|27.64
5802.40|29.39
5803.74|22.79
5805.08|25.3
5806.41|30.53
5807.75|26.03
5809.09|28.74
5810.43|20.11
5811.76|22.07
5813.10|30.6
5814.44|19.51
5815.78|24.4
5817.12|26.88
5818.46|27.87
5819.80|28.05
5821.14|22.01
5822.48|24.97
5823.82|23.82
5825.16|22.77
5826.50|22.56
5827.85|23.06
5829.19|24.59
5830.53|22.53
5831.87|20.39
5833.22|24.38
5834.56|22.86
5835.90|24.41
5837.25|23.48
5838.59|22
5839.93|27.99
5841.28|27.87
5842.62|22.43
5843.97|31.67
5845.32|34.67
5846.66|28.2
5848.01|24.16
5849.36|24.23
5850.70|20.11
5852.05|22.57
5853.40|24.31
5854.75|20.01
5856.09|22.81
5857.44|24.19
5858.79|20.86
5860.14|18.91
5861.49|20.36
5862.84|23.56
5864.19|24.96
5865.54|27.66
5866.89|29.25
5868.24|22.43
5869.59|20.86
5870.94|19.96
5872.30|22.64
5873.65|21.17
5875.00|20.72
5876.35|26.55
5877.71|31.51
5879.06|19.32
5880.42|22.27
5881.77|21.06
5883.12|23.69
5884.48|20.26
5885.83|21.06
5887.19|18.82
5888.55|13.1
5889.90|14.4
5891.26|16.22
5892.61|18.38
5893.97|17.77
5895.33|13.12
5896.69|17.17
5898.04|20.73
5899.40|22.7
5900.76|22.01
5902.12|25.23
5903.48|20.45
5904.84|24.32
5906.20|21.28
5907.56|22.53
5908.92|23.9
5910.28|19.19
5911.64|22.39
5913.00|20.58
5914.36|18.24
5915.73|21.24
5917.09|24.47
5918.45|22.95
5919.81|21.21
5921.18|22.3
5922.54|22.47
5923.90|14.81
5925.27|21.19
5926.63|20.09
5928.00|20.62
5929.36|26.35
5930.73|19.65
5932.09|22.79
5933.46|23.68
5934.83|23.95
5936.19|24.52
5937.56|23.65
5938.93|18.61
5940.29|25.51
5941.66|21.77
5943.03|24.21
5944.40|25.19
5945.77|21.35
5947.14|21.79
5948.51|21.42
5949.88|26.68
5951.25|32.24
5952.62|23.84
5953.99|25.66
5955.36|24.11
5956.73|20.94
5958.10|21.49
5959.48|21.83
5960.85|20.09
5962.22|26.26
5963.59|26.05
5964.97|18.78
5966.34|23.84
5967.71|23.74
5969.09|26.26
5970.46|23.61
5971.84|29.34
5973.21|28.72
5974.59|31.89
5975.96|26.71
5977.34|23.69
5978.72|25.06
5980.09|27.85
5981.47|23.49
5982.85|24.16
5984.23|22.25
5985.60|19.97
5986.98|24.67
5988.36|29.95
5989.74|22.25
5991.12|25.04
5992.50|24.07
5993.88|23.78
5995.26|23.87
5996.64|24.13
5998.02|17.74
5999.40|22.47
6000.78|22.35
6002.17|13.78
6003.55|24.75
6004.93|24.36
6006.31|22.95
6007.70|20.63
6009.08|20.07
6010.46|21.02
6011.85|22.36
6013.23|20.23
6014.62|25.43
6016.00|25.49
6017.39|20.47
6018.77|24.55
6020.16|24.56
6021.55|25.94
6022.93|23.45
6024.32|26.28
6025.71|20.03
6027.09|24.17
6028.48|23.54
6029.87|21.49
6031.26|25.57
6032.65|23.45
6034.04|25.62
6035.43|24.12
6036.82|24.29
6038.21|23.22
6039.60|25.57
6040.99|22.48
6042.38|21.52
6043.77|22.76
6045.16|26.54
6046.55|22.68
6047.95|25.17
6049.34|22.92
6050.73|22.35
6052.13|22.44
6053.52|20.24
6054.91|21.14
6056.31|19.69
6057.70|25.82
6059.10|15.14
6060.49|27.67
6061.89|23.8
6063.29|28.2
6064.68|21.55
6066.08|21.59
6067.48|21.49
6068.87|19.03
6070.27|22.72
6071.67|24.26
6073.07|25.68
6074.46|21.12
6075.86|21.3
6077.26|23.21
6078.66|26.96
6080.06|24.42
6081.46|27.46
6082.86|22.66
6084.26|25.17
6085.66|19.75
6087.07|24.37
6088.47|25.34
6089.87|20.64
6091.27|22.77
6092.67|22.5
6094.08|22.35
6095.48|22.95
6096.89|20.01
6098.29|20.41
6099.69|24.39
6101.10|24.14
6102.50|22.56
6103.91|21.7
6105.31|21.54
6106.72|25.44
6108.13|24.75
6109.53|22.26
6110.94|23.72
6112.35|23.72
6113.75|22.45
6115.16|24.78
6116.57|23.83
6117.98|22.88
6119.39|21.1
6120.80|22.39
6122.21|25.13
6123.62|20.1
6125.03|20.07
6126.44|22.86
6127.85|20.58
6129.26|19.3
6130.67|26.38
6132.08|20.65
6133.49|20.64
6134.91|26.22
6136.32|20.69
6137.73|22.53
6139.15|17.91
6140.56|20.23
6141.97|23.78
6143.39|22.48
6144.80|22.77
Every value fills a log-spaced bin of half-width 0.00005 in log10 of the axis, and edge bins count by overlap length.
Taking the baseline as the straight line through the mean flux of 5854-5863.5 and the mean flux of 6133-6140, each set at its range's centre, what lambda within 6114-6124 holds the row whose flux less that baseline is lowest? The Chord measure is 6123.62 A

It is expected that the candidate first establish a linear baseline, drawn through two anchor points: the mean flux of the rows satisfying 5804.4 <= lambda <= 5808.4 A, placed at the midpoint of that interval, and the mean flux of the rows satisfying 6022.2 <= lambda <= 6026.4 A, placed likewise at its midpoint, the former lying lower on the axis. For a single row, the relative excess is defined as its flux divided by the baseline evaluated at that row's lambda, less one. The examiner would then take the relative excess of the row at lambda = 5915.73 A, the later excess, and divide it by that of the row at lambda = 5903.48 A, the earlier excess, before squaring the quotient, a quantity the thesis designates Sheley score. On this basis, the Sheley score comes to 0.65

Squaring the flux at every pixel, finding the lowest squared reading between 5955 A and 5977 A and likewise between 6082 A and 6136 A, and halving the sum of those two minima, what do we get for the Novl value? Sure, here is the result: 363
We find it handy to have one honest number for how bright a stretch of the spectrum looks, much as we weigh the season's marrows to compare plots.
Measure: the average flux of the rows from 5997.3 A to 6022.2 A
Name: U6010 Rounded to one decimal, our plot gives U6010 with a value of 22.2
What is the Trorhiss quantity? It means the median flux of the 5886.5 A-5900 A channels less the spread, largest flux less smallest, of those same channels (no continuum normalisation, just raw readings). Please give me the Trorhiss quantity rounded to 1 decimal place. 7.9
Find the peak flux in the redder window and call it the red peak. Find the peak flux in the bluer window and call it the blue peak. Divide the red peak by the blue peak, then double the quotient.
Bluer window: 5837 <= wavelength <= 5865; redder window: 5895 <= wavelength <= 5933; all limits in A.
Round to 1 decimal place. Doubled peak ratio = 1.5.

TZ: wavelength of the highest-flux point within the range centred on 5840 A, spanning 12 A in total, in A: 5845.32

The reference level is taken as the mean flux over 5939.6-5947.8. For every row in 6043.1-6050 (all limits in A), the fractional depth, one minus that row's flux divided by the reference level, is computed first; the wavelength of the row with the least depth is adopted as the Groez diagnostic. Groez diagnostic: 6045.16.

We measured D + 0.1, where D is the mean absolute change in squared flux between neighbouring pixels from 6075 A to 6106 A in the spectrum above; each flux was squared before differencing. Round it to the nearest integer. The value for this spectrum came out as 106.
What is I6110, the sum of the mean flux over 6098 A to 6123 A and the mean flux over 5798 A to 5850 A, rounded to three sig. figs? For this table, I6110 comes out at 48.6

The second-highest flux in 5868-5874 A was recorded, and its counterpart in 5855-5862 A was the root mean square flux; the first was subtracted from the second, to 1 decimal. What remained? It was -0.9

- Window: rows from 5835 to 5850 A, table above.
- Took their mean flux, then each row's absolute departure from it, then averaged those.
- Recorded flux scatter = 3.3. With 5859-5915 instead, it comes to 2.8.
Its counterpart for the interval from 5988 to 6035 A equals 2.1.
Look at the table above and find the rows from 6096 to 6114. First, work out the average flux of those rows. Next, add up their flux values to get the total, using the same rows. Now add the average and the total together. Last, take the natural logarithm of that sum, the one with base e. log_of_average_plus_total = 5.77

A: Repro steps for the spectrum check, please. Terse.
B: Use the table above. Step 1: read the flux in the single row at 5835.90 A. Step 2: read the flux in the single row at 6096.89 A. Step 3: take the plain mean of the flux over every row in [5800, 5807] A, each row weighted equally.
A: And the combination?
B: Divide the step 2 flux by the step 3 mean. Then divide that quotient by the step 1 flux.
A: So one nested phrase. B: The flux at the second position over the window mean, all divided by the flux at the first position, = 0.030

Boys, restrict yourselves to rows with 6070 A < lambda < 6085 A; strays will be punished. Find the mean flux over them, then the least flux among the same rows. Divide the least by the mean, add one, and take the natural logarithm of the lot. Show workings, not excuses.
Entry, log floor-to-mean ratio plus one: 0.63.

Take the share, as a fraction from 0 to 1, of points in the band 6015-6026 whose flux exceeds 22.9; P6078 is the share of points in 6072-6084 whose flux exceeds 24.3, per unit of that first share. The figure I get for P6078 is 0.67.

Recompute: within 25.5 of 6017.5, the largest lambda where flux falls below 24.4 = 6042.38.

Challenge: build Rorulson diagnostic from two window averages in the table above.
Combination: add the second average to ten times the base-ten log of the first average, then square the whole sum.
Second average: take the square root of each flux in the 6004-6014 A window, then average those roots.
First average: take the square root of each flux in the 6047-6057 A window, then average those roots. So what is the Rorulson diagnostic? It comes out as 129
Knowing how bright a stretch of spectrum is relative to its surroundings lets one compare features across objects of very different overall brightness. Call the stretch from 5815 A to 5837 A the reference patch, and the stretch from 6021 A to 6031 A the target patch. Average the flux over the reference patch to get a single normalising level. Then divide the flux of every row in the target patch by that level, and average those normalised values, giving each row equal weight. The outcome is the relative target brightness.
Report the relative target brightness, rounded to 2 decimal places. 0.98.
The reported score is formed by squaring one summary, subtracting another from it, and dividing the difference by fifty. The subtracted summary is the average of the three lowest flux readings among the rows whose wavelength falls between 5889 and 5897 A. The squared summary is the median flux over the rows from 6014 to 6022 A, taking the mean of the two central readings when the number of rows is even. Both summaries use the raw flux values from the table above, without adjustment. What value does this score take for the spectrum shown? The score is 12.2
